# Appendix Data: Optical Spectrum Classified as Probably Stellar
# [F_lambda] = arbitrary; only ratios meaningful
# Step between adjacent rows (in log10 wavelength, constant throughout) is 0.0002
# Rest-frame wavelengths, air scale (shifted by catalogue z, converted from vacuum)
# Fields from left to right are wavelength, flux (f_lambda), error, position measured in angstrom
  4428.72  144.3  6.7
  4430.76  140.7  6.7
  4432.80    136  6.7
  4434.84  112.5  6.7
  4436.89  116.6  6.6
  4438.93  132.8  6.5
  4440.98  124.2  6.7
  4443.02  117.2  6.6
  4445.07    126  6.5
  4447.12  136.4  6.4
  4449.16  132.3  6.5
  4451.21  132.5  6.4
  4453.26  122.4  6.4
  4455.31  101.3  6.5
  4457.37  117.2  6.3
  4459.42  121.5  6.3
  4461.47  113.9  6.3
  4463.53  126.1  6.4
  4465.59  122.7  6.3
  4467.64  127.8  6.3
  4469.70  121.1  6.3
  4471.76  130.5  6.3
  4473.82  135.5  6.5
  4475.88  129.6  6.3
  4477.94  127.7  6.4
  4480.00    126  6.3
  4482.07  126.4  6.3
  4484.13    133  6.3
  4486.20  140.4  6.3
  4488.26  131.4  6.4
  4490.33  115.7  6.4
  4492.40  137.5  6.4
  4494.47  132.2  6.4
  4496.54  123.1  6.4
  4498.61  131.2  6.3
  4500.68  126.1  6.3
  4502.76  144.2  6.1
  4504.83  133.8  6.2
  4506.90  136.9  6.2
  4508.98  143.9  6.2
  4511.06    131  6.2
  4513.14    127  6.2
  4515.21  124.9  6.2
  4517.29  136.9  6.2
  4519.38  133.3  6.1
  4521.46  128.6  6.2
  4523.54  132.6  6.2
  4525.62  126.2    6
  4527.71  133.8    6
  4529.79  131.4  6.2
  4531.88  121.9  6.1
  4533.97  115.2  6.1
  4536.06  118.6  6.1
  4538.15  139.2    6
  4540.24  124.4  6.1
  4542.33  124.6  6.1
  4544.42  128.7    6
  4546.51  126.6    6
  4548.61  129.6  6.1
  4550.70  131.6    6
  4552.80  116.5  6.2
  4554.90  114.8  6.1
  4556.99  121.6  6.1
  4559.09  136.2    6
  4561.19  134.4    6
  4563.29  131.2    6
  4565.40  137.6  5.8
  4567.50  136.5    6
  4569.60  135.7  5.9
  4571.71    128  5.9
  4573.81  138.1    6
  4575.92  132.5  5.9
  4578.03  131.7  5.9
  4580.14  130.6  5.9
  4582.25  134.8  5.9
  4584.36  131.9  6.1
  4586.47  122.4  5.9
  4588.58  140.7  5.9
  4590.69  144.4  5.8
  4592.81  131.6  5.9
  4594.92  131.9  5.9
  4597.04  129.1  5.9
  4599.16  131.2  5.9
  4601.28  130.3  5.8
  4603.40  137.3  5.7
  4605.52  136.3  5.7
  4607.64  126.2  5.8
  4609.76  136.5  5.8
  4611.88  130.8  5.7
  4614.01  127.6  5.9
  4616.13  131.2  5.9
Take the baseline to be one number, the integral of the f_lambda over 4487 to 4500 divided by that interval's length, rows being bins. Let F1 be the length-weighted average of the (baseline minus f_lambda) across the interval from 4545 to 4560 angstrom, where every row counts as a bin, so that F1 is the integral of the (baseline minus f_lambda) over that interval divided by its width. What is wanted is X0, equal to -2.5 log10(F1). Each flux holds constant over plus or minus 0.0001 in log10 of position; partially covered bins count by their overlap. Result -1.3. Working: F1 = 3.4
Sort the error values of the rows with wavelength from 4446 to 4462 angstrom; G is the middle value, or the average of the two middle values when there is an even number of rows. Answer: 6.40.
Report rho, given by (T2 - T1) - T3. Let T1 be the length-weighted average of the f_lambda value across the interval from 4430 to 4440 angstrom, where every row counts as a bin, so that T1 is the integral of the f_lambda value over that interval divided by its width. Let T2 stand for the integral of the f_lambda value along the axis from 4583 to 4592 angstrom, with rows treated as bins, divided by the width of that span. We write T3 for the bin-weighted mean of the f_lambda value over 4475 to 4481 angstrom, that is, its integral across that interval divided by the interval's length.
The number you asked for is -120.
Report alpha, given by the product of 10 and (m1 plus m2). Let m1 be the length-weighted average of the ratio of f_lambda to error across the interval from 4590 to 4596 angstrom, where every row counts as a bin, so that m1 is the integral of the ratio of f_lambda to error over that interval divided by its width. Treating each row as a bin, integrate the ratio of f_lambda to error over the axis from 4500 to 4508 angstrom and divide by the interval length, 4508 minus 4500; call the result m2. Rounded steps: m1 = 23.1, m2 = 21.9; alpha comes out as 450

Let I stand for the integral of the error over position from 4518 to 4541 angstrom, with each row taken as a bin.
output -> 140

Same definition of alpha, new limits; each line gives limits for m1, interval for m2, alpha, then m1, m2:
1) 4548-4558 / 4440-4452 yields 398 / 20.1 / 19.7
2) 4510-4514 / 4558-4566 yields 434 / 20.8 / 22.6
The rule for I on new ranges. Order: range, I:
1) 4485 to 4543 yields 360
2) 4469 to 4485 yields 101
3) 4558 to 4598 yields 237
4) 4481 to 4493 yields 76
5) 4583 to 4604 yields 124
